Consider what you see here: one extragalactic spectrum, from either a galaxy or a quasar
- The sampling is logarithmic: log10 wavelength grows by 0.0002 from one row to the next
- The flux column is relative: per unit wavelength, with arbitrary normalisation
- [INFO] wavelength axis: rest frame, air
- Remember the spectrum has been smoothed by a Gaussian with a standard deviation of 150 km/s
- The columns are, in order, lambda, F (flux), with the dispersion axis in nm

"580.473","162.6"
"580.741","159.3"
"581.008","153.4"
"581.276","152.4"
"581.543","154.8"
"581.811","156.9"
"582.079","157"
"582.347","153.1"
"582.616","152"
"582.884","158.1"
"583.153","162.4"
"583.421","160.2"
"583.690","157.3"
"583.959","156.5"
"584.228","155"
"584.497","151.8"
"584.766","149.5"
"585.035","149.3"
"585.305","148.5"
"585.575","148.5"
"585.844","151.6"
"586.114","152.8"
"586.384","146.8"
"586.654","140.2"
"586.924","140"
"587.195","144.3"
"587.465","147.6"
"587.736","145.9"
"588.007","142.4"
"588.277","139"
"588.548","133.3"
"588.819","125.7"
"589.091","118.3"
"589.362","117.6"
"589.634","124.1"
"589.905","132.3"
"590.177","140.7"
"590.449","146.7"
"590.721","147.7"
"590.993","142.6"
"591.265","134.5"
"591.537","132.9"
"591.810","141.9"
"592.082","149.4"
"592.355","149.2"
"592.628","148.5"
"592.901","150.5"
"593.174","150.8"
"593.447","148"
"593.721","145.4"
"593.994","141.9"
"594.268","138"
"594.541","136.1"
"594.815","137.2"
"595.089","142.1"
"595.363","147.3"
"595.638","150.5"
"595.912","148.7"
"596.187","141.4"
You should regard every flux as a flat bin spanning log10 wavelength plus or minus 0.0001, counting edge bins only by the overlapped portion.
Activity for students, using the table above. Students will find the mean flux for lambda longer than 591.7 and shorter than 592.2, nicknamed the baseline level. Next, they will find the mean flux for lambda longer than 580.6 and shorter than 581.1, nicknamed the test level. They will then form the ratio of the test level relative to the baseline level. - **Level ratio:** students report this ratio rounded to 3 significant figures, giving 1.07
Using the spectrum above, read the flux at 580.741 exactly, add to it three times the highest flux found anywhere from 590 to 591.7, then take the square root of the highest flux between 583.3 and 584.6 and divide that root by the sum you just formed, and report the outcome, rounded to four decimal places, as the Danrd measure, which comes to 0.0210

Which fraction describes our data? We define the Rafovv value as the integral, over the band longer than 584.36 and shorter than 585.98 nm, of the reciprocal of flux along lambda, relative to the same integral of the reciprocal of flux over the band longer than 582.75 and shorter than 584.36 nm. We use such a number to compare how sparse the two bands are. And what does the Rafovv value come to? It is 1.06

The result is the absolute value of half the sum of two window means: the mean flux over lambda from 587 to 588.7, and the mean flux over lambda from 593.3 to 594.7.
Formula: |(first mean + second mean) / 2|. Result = 142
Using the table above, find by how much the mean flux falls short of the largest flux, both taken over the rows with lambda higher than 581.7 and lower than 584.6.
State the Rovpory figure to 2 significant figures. 6.0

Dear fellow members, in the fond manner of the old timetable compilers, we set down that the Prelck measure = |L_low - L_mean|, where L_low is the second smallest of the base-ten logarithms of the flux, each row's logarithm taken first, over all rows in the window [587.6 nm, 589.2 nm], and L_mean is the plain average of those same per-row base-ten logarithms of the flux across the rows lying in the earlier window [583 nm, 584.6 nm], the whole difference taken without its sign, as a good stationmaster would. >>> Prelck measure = 0.097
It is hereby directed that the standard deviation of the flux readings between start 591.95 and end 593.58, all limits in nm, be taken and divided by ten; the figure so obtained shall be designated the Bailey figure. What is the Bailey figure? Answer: 0.1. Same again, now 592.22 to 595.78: 0.5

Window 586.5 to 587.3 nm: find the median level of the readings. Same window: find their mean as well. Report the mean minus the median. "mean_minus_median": 1.3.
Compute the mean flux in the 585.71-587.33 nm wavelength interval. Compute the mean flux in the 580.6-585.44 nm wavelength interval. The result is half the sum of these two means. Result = 150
